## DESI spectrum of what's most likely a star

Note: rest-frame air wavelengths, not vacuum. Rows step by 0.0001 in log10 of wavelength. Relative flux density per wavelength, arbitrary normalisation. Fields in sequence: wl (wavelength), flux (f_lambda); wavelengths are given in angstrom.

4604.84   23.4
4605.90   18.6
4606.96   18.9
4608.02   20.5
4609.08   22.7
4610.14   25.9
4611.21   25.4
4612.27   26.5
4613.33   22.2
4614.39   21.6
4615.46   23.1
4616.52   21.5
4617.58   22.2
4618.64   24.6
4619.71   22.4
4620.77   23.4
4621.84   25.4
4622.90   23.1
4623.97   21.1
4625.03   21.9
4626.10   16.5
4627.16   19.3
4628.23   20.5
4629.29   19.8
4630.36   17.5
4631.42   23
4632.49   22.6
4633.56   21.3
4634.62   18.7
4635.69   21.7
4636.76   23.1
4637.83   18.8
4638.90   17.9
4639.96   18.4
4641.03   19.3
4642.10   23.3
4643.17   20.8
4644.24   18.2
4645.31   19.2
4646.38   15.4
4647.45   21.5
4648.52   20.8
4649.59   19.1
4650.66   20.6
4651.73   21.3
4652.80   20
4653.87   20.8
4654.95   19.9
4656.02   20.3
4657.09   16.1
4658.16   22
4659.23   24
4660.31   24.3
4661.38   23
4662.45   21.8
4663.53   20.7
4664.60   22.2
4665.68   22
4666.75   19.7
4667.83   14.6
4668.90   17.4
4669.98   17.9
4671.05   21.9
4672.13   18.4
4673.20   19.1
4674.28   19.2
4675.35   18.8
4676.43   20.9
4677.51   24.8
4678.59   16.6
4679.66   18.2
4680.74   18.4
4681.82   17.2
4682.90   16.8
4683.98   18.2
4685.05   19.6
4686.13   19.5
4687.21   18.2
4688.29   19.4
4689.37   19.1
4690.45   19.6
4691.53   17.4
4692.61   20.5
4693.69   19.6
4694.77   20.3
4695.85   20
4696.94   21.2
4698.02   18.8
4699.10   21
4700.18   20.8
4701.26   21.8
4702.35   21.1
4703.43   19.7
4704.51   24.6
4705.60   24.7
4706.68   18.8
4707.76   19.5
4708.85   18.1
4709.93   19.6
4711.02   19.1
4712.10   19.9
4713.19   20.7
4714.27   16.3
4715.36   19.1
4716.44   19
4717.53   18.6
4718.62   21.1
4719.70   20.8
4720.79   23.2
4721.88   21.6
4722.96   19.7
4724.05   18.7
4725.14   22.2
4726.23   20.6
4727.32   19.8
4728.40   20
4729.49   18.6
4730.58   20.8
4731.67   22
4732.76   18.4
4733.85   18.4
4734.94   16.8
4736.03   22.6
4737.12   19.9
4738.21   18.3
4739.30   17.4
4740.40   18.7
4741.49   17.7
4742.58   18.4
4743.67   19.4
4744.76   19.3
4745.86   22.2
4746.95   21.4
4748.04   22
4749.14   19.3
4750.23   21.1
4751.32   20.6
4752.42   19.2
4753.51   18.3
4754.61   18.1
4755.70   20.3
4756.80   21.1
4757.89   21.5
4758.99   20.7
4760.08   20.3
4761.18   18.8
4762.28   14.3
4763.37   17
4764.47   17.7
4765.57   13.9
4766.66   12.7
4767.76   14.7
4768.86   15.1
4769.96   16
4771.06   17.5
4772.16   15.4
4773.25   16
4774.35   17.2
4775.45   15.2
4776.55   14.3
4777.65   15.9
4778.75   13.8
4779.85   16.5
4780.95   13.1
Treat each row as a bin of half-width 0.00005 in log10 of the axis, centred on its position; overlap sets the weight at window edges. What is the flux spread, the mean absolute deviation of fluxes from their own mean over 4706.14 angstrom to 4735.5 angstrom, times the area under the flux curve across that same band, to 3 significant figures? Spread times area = 708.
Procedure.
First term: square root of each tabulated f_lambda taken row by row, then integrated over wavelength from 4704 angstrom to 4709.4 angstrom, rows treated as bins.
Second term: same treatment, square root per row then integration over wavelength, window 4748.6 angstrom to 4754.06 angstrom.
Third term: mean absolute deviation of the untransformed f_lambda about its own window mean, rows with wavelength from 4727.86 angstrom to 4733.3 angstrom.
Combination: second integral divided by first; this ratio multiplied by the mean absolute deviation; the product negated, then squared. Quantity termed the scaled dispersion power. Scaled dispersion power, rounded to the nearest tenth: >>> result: 1.3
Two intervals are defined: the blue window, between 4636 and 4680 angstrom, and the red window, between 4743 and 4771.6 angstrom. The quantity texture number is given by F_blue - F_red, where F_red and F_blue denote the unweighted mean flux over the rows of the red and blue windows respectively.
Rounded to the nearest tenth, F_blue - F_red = 1.5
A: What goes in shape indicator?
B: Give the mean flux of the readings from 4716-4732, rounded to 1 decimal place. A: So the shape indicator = 20.4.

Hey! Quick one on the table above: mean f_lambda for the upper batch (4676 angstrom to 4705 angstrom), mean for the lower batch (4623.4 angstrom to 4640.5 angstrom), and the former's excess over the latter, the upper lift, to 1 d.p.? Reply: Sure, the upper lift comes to -0.4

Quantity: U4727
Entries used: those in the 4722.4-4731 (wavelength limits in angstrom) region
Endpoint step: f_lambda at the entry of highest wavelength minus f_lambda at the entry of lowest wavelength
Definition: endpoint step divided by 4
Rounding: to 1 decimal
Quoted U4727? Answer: 0.3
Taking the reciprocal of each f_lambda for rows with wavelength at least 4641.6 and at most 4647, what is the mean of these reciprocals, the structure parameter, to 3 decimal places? 0.053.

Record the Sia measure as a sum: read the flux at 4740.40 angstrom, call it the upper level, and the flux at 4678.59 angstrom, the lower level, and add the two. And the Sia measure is 35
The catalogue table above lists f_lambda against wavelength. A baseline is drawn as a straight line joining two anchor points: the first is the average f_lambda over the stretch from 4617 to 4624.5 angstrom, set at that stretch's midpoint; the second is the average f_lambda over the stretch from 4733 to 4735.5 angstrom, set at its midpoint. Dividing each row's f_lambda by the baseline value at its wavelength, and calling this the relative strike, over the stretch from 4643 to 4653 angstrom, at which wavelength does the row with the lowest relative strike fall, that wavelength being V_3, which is 4646.38 angstrom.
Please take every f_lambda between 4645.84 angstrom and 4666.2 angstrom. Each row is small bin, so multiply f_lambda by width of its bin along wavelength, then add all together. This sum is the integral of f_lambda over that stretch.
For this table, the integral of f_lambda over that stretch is 424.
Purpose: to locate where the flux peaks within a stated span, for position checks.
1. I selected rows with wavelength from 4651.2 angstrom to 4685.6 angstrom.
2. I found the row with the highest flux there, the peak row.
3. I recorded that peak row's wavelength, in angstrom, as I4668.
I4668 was 4677.51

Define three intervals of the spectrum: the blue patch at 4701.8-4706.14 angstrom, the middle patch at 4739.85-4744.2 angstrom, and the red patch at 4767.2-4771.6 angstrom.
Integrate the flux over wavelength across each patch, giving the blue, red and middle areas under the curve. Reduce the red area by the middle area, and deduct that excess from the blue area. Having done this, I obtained 109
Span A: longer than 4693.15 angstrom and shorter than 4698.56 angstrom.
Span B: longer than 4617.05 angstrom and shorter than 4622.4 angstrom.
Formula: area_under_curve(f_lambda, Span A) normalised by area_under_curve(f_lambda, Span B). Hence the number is 0.86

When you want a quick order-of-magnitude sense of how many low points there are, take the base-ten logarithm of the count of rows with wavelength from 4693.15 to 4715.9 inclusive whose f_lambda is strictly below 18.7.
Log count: 0.30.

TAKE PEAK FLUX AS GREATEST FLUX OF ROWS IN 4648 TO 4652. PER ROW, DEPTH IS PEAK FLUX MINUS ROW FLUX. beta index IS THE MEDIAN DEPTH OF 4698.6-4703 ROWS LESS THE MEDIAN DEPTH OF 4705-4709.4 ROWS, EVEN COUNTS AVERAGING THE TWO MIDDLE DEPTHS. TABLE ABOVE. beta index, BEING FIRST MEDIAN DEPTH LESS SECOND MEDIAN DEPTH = -1.9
